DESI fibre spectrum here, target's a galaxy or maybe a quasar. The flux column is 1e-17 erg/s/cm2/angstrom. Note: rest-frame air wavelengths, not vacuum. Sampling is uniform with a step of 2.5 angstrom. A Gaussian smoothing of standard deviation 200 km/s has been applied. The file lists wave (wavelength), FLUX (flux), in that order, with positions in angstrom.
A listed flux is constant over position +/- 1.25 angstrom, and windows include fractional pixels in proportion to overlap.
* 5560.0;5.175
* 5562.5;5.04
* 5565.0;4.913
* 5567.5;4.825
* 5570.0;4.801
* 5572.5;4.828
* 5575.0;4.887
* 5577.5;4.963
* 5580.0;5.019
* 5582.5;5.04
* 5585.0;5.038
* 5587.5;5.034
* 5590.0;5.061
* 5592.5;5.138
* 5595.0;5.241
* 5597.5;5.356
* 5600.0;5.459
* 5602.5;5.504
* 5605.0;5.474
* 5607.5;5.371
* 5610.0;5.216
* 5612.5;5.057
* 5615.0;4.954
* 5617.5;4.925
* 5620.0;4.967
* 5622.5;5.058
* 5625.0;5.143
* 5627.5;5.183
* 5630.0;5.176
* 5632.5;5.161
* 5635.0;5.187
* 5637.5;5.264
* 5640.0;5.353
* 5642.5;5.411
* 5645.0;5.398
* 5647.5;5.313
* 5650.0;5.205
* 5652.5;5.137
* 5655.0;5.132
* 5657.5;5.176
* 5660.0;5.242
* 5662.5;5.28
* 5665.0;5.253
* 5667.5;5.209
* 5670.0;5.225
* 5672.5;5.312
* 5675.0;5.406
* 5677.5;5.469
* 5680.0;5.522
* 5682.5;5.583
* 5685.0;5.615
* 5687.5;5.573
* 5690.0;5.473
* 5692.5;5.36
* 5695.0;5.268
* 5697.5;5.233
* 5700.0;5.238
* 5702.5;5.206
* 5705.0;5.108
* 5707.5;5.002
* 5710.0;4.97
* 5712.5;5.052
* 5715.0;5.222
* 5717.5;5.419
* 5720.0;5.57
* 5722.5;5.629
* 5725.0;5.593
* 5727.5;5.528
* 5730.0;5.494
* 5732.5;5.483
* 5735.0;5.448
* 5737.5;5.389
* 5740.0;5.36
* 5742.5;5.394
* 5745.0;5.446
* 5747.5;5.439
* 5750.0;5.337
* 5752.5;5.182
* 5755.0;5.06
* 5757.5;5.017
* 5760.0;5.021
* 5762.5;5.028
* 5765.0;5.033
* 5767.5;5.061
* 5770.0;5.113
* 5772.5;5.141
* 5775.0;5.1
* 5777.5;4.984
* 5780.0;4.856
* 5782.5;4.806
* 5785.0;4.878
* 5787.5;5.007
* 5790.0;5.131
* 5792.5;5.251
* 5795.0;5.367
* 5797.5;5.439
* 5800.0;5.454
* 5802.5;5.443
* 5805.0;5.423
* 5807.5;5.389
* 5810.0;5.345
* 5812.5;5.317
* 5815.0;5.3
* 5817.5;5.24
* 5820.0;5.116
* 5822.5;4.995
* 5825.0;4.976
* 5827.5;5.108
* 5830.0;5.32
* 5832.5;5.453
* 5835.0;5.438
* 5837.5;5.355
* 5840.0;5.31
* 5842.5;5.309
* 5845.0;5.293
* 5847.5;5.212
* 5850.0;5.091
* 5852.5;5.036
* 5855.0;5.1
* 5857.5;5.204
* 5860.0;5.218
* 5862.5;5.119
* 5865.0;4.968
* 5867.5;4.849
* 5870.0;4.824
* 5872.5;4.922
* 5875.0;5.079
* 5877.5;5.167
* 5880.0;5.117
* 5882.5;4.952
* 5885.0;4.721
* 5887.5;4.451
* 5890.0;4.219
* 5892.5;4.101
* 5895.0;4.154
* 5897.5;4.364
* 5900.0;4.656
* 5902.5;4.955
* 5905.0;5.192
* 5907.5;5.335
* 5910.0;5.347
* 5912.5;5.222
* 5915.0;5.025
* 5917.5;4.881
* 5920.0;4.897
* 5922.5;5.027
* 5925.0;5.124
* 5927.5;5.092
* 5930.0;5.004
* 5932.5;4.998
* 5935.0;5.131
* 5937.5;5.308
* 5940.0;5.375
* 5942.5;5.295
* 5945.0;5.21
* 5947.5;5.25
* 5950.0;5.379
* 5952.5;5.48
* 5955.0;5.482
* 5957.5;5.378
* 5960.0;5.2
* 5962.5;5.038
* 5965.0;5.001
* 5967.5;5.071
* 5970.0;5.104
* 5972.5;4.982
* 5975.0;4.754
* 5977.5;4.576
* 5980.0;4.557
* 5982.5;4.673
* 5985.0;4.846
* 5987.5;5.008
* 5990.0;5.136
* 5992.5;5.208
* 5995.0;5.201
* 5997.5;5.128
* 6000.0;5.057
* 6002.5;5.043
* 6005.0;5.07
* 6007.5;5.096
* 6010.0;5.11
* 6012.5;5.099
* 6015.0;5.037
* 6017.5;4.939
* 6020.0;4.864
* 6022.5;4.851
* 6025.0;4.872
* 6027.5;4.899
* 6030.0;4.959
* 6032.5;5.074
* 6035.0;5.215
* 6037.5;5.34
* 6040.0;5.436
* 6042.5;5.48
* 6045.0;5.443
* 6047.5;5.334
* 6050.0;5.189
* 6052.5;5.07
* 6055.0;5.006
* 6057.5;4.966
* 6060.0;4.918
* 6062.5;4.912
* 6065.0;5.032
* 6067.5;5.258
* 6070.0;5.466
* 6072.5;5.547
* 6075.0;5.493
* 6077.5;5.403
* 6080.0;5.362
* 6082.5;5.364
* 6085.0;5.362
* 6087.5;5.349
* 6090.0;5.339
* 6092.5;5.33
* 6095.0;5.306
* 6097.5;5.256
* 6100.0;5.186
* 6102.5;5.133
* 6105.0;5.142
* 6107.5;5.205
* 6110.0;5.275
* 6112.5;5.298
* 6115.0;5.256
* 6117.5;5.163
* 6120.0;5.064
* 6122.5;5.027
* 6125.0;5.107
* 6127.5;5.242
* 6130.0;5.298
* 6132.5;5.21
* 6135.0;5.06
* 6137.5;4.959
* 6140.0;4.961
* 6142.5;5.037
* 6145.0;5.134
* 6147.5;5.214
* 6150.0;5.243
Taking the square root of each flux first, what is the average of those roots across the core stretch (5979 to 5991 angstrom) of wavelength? 2.20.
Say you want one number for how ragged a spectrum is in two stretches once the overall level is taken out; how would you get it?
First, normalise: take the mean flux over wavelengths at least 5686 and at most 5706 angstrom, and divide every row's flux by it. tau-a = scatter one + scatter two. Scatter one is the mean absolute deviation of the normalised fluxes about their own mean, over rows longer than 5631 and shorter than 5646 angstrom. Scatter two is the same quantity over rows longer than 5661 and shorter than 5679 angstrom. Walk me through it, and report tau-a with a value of 0.031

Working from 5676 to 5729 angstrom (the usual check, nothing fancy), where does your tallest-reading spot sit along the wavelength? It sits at 5722.5 angstrom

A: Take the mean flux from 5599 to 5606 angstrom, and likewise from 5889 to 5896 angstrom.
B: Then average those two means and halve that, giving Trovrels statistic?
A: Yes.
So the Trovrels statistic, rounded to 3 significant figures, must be 2.41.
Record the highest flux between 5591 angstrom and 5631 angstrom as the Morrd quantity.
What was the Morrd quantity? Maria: 5.504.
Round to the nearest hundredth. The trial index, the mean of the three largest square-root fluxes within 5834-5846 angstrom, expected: 2.32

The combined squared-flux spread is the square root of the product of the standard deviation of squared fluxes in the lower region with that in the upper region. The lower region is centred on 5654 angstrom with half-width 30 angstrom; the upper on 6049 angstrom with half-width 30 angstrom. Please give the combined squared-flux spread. 1.8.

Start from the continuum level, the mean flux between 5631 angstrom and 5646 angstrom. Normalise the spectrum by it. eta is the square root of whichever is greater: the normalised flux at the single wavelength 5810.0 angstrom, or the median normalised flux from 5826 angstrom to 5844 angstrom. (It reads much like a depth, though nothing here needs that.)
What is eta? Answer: 1.00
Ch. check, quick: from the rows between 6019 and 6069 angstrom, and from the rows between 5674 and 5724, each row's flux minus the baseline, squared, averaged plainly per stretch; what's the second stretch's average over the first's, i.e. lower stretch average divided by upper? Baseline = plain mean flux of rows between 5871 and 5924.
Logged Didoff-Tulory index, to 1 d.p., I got 2.6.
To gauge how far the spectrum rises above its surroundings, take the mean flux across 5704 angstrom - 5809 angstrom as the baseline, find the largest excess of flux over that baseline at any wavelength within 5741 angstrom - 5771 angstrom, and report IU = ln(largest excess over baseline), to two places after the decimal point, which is -1.58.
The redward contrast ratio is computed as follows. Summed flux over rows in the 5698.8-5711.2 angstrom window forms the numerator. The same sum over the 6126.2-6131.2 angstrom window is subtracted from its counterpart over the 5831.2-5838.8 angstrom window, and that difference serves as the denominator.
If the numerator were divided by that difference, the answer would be 4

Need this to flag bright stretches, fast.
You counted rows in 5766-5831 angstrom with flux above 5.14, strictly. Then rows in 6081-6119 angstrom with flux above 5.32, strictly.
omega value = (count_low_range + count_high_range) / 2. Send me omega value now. 9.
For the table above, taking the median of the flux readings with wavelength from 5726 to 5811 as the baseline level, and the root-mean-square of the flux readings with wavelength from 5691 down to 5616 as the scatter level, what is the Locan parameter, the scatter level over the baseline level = 1.00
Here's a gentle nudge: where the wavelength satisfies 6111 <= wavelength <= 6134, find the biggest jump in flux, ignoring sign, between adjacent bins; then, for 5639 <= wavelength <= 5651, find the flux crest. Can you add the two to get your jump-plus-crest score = 5.55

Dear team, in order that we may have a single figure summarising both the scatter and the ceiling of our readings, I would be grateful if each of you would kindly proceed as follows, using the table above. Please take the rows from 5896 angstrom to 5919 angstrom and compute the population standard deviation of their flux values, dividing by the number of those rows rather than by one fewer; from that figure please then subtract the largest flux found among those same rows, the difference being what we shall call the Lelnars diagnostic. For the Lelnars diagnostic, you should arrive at -5.04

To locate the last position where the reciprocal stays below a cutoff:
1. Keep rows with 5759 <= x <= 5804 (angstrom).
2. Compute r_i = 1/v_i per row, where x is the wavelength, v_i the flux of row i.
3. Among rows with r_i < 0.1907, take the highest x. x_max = 5802.5 angstrom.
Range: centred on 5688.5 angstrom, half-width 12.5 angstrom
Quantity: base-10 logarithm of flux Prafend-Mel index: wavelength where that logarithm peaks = 5685.0 angstrom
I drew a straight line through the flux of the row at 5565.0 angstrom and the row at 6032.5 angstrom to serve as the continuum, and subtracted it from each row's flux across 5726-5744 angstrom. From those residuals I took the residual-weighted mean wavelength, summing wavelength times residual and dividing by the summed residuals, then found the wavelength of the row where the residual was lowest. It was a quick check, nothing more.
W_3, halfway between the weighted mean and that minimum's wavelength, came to 5737.2 angstrom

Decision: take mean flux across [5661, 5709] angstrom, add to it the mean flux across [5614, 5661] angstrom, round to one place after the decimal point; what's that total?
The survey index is 10.5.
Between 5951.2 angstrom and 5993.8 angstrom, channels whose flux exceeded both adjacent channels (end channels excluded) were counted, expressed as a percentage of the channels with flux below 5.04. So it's 22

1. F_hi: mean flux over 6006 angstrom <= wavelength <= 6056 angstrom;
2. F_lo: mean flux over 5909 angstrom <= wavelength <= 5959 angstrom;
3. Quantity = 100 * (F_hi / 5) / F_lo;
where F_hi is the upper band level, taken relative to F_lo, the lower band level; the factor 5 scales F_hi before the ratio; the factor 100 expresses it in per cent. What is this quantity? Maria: 19.7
